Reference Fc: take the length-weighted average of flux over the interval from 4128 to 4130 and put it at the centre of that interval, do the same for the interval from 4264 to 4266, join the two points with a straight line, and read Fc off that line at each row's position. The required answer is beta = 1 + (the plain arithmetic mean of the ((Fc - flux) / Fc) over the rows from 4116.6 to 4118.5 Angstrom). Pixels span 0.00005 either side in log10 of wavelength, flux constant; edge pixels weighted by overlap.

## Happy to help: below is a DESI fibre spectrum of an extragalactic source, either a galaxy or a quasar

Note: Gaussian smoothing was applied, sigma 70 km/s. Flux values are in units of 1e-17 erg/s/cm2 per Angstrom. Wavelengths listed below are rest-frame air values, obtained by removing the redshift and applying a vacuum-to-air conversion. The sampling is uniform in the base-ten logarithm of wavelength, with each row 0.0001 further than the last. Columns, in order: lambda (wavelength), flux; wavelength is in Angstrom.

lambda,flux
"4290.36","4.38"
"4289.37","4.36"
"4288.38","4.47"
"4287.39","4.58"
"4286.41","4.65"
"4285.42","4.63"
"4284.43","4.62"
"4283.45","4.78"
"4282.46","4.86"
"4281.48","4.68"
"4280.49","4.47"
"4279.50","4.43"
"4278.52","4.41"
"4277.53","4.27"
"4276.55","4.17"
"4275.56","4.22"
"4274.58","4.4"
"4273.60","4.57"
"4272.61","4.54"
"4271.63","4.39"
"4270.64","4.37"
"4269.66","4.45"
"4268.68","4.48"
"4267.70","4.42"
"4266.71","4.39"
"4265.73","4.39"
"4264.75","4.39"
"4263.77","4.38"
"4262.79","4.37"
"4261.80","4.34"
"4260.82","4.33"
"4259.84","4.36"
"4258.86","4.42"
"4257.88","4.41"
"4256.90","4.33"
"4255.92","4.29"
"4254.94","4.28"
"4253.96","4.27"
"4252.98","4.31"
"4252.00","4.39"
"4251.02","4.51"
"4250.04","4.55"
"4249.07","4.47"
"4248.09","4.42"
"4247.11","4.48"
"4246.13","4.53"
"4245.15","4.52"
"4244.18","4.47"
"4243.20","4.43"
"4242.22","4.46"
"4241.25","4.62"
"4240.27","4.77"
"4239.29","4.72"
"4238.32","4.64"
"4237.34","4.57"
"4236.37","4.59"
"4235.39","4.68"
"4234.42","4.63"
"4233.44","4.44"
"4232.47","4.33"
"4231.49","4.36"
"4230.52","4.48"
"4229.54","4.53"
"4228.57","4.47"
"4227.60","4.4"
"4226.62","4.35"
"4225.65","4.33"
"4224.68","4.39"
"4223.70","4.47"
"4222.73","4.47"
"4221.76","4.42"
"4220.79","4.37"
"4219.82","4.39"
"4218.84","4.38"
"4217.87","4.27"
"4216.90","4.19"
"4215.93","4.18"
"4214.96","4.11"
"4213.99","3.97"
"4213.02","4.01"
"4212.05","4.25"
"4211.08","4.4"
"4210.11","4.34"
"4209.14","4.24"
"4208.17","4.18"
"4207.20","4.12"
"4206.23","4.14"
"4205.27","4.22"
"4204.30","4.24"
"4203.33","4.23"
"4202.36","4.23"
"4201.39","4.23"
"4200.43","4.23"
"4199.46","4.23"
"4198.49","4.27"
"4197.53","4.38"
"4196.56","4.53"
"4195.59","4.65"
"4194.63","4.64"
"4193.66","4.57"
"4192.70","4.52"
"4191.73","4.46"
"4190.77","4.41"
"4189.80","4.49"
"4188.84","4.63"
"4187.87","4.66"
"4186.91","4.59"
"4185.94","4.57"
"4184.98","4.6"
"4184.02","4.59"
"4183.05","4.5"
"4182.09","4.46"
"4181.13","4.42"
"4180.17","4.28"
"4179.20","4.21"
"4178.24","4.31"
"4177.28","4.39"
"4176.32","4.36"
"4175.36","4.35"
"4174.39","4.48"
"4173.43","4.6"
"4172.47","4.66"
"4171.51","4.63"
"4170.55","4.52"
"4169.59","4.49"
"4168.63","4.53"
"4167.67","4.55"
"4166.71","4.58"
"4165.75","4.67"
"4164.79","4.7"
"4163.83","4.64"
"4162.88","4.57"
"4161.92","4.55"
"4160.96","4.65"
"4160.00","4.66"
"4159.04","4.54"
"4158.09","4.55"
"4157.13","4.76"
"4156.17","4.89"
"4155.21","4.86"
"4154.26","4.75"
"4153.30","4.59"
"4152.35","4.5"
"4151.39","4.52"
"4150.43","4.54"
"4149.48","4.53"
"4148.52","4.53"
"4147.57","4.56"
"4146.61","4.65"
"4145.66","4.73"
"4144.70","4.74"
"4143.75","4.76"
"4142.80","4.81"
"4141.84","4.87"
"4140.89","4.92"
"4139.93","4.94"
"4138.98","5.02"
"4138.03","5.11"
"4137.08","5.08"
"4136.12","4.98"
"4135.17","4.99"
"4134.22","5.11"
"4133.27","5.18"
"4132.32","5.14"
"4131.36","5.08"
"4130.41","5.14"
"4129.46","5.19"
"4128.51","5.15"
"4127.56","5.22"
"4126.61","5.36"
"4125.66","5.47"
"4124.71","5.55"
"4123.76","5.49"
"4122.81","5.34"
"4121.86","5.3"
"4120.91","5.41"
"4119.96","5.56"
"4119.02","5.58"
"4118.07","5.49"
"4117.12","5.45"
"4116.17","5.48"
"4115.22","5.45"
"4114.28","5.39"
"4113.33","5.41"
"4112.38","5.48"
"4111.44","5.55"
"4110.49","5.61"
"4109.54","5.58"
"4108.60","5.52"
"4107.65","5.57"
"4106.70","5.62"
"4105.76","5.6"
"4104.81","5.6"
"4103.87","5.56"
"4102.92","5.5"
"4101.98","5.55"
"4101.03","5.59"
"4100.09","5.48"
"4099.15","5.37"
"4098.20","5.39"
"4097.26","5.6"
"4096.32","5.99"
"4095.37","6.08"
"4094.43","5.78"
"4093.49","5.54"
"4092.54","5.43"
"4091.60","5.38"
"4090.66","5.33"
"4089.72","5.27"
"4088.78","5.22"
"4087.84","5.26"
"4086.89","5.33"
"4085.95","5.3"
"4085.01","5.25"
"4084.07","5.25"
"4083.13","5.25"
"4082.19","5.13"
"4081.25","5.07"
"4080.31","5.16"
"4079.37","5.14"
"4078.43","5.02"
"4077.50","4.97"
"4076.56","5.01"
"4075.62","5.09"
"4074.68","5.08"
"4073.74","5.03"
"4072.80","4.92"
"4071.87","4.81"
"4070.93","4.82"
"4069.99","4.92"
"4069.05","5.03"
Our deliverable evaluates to 0.96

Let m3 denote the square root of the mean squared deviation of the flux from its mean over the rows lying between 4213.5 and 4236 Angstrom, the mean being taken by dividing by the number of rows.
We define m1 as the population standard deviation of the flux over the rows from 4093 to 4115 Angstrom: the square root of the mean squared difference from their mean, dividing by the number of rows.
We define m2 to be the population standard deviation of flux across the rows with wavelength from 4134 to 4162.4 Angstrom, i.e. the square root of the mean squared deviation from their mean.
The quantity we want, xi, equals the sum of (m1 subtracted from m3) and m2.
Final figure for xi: 0.18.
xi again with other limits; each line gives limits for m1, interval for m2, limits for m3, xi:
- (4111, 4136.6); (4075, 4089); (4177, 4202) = 0.07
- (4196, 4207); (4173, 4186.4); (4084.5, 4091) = 0.06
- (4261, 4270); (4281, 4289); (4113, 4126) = 0.15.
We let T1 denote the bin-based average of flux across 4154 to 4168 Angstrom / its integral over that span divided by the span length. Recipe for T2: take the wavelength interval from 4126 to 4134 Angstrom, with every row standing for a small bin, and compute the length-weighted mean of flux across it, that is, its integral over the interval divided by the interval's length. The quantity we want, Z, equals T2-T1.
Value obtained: 0.5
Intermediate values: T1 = 4.66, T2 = 5.18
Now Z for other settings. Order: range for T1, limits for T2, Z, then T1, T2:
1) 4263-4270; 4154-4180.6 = 0.1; 4.42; 4.56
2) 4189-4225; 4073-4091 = 0.8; 4.32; 5.16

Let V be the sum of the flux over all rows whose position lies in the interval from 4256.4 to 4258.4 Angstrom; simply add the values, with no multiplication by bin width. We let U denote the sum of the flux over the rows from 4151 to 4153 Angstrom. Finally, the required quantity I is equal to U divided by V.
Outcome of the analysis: 1.03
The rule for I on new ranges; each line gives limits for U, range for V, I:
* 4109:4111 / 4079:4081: 1.09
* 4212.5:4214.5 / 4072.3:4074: 0.80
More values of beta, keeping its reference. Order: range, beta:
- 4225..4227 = 1.06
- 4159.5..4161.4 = 1.07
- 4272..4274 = 0.95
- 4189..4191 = 1.08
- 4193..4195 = 1.04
